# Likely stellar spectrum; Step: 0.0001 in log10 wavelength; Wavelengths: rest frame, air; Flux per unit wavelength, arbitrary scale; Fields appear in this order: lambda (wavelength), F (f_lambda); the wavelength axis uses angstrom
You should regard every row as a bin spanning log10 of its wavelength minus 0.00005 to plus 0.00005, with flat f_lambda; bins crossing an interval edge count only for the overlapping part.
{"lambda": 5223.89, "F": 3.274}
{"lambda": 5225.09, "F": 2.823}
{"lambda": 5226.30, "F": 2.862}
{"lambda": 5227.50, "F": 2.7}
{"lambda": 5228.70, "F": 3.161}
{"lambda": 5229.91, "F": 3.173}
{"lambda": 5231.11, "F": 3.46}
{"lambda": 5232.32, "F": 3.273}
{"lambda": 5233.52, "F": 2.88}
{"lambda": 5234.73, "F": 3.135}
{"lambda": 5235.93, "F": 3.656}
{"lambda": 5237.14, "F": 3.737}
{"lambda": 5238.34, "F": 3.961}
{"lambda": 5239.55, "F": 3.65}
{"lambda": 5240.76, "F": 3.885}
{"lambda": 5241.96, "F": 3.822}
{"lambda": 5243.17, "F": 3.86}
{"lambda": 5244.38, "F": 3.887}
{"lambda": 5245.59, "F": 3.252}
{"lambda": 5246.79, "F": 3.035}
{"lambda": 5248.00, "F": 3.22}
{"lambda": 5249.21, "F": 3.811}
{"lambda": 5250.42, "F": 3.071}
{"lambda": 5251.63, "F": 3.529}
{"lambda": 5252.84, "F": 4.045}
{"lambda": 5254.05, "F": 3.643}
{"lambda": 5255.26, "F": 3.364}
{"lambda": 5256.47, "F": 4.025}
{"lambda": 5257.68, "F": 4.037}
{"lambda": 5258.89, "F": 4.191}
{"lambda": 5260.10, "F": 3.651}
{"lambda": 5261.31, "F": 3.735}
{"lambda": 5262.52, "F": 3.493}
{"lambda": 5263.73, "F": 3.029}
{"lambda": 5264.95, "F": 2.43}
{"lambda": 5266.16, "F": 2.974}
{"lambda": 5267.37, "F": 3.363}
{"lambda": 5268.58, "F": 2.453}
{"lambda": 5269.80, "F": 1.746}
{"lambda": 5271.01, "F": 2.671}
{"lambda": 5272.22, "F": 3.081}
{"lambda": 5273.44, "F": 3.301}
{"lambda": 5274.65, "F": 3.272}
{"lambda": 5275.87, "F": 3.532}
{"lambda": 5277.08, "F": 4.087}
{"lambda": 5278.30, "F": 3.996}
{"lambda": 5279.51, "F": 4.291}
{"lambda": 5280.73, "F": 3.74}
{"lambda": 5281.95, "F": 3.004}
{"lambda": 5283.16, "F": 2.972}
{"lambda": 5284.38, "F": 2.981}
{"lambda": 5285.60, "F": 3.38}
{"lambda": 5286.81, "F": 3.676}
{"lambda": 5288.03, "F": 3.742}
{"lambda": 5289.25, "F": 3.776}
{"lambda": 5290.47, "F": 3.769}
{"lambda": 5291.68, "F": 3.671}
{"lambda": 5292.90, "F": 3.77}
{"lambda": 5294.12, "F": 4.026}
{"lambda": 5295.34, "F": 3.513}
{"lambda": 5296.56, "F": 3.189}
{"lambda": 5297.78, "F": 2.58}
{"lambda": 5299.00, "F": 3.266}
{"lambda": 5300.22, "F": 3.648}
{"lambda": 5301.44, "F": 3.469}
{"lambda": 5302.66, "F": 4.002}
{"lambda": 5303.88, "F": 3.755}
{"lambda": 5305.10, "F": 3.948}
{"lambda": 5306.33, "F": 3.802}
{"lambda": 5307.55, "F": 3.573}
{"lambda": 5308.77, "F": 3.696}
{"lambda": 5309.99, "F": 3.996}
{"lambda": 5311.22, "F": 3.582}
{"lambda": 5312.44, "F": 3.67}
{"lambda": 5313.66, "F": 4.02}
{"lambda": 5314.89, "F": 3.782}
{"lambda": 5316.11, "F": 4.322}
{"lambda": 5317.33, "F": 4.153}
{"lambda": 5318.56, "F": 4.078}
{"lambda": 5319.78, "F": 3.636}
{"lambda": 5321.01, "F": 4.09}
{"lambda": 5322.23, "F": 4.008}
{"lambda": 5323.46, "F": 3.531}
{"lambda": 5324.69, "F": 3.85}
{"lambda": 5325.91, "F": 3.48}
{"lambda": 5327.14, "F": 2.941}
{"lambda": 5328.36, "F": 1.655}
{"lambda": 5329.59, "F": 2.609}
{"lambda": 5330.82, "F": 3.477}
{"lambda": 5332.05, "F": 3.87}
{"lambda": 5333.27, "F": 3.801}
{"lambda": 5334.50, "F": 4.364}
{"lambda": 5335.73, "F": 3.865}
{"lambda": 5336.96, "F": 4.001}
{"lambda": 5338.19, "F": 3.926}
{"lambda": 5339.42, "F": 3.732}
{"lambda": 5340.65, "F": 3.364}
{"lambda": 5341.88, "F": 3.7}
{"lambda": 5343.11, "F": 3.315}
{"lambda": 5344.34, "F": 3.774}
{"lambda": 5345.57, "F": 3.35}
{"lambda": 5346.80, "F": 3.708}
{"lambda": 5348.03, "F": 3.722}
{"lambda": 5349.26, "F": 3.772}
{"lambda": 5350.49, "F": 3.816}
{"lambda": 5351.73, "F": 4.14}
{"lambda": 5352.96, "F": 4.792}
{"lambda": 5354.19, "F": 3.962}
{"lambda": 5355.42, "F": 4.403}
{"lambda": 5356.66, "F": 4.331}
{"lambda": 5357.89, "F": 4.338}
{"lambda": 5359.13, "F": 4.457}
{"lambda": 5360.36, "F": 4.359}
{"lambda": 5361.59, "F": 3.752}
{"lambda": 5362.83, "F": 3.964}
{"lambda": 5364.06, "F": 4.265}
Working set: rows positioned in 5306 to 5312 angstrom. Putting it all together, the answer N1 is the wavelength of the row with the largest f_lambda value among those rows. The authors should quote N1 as 5309.99 angstrom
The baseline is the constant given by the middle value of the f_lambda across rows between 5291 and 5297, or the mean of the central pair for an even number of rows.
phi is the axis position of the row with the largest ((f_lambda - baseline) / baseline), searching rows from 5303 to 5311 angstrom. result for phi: 5309.99 angstrom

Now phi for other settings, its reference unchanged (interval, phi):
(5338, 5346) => 5338.19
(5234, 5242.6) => 5238.34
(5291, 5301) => 5294.12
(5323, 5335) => 5334.50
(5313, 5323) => 5316.11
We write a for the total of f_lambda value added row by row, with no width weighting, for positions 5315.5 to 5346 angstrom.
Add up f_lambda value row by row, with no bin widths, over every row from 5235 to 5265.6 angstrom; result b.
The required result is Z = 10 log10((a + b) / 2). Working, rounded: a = 90.9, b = 90.0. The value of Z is 19.6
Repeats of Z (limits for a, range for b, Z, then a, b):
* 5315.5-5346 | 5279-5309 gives 19.5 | 90.9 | 89.2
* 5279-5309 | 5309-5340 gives 19.6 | 89.2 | 92.4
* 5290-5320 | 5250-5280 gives 19.5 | 92.9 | 85.0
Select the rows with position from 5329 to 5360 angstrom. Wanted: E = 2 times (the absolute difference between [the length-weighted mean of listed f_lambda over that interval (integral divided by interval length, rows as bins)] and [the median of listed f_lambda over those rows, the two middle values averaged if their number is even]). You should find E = 0.11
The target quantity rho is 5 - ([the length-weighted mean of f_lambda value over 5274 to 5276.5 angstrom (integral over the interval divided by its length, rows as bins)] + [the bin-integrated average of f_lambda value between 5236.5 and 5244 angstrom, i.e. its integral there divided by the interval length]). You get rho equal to -2.2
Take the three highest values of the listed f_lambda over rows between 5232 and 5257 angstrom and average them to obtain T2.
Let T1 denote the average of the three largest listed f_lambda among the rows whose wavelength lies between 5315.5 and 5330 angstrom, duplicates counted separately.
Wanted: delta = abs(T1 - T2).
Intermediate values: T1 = 4.19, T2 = 4.01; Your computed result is 0.18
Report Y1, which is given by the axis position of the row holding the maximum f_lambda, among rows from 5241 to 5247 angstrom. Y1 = 5244.38 angstrom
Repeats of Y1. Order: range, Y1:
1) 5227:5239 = 5238.34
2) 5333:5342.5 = 5334.50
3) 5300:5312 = 5302.66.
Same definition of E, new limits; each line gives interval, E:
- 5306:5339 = 0.21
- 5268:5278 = 0.26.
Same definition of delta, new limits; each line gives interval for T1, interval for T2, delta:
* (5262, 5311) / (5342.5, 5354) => 0.11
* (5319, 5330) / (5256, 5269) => 0.10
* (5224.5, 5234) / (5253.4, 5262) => 0.78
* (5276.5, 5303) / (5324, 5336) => 0.10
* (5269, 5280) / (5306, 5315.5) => 0.19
